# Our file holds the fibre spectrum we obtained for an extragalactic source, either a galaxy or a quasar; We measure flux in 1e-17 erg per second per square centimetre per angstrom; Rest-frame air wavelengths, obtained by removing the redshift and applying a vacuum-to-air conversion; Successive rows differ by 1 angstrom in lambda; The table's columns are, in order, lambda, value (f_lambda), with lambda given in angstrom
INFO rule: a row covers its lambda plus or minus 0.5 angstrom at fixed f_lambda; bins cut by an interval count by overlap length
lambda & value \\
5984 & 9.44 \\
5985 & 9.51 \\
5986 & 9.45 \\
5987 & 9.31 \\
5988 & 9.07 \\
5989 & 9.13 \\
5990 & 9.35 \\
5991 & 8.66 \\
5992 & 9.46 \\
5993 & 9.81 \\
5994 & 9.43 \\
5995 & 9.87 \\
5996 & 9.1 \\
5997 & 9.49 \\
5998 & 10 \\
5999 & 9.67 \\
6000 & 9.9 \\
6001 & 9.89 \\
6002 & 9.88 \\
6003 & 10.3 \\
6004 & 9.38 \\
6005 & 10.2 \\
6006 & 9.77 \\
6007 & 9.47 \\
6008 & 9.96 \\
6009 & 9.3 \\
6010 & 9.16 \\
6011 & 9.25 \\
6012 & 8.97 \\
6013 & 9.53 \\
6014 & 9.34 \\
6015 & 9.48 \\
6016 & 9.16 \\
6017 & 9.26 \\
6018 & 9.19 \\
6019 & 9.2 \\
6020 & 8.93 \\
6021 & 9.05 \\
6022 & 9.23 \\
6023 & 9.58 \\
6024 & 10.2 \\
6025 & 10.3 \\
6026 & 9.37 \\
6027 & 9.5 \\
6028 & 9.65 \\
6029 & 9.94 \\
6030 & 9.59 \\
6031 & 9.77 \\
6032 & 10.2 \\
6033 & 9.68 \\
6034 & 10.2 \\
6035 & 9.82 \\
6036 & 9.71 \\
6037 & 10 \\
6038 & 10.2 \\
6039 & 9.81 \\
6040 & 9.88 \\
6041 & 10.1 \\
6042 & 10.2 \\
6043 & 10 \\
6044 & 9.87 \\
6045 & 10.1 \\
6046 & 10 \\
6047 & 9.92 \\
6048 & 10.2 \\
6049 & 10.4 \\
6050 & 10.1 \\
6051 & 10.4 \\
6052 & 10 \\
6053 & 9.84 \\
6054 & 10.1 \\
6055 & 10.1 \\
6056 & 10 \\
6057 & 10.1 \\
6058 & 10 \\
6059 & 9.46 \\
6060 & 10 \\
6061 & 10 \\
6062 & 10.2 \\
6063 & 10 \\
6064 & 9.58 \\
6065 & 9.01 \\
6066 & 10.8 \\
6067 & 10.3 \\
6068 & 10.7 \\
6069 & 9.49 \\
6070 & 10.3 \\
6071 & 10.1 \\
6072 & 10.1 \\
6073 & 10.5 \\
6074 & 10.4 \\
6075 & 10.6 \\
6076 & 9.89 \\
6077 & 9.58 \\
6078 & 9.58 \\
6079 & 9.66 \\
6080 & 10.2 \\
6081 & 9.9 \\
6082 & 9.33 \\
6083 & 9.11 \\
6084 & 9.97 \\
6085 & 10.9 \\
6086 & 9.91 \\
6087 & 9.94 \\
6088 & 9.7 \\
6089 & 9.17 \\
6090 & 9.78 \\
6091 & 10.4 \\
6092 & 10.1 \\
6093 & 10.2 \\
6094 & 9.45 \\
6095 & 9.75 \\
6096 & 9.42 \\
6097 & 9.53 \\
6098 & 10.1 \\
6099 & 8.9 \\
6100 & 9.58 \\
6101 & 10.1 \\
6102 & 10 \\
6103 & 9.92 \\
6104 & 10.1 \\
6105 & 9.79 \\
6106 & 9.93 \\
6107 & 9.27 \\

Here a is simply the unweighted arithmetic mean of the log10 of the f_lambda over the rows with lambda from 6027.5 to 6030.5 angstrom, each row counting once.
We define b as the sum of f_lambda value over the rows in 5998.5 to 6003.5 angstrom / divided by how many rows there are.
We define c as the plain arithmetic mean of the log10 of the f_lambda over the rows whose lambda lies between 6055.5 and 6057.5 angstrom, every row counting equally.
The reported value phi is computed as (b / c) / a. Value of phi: 10.0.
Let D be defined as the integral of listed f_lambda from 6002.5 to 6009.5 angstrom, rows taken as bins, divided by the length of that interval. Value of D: 9.8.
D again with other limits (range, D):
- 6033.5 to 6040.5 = 9.9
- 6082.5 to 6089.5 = 9.8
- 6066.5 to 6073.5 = 10.2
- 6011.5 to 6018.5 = 9.3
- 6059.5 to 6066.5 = 9.9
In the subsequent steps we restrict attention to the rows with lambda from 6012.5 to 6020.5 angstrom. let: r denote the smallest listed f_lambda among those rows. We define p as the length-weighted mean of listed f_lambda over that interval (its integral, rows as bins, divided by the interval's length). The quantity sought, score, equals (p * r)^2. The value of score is 6840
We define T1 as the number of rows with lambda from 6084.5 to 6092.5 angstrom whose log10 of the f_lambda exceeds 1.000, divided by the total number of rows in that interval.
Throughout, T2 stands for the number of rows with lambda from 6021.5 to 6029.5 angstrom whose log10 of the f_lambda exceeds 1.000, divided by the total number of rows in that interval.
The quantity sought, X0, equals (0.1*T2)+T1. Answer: 0.40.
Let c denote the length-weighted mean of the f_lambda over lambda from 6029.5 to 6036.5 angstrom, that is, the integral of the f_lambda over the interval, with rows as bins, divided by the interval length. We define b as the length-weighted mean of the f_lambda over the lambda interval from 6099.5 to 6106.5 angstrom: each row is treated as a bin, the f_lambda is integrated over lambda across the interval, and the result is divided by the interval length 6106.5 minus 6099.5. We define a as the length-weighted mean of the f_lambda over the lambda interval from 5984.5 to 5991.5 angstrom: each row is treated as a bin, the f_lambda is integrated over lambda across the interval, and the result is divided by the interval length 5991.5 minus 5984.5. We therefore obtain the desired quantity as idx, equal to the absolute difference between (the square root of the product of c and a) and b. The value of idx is 0.39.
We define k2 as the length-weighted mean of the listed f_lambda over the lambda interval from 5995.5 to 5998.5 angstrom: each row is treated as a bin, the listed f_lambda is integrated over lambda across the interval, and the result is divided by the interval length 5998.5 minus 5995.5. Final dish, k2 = 9.5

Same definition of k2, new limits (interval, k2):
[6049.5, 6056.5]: 10.1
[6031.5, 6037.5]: 9.9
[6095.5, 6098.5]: 9.7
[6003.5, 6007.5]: 9.7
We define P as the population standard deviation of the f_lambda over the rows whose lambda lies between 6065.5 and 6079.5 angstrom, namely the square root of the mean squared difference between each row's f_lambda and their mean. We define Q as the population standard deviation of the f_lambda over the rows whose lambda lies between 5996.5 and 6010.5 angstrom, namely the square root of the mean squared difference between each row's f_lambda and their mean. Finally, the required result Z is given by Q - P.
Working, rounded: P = 0.43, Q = 0.33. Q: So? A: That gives -0.10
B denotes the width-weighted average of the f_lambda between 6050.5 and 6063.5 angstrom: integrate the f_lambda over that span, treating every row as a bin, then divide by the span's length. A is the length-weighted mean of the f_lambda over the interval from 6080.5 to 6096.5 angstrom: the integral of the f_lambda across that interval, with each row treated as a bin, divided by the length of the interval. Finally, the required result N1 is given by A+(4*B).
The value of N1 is 49.9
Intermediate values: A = 9.81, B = 10.0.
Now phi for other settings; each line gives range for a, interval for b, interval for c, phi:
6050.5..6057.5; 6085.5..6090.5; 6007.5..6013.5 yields 10.0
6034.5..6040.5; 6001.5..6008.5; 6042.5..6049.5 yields 9.9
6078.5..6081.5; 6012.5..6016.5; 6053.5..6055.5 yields 9.4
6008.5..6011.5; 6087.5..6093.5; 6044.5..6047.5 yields 10.2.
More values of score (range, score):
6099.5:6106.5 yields 9026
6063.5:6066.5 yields 7791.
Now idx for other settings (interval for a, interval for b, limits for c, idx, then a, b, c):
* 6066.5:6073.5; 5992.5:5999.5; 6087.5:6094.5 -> 0.39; 10.2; 9.6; 9.8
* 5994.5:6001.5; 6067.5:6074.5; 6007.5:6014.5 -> 0.70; 9.7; 10.2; 9.4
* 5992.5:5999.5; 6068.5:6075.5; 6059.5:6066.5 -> 0.43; 9.6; 10.2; 9.9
